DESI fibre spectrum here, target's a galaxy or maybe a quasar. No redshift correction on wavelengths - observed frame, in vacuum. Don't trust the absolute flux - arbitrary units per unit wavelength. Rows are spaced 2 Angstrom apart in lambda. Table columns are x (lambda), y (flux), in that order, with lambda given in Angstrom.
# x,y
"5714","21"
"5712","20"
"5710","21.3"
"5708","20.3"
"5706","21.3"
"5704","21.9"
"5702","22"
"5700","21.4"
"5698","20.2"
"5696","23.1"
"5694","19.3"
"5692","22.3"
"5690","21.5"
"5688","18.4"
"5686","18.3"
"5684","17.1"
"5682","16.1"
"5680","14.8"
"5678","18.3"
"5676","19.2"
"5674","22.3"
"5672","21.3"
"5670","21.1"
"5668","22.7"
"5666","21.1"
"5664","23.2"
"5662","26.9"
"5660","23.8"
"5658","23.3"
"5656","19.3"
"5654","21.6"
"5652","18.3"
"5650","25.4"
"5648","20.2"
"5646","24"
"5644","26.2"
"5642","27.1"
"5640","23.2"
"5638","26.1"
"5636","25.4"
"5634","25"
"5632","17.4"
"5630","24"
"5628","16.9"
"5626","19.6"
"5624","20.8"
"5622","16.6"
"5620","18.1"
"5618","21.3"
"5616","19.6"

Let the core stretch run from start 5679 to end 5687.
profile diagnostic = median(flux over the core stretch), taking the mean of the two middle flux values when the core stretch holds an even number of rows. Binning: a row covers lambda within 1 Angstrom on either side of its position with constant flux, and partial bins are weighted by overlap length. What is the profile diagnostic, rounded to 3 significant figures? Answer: 16.6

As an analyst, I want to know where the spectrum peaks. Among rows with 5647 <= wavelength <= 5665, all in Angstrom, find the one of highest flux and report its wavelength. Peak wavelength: 5662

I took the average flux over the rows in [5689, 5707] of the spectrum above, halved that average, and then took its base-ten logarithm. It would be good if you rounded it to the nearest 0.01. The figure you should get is 1.03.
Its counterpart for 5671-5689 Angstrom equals 0.96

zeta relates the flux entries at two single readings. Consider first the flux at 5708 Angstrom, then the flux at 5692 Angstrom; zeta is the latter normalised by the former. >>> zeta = 1.1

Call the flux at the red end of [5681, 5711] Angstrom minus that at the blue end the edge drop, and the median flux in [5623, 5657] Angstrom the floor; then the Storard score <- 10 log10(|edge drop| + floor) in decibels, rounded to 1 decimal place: 14.5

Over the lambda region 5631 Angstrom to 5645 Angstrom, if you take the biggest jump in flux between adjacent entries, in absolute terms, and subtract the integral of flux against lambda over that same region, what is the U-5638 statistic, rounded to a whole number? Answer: -333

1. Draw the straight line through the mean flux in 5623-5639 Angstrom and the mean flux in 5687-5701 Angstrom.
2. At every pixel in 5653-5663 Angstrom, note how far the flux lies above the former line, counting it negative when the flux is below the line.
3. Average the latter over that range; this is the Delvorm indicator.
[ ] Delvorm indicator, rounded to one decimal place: 1.5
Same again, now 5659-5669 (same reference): 2.2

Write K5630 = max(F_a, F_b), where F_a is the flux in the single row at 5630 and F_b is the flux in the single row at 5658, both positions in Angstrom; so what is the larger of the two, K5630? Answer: 24.0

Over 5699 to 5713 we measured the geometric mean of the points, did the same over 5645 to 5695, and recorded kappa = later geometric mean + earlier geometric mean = 41.8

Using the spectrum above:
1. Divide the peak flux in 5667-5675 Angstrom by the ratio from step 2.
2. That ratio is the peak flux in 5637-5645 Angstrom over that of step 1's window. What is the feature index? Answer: 19.0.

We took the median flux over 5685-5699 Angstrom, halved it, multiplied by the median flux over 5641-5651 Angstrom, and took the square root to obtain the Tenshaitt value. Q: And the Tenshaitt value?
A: 16.0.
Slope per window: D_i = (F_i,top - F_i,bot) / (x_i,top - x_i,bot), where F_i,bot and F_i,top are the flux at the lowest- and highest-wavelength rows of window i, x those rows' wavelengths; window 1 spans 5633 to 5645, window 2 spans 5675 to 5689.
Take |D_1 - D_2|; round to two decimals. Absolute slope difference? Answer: 0.19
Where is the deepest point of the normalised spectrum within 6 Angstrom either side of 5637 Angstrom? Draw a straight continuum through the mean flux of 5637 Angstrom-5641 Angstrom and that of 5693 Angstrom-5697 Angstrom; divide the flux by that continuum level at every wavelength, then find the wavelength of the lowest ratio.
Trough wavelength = 5632 Angstrom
